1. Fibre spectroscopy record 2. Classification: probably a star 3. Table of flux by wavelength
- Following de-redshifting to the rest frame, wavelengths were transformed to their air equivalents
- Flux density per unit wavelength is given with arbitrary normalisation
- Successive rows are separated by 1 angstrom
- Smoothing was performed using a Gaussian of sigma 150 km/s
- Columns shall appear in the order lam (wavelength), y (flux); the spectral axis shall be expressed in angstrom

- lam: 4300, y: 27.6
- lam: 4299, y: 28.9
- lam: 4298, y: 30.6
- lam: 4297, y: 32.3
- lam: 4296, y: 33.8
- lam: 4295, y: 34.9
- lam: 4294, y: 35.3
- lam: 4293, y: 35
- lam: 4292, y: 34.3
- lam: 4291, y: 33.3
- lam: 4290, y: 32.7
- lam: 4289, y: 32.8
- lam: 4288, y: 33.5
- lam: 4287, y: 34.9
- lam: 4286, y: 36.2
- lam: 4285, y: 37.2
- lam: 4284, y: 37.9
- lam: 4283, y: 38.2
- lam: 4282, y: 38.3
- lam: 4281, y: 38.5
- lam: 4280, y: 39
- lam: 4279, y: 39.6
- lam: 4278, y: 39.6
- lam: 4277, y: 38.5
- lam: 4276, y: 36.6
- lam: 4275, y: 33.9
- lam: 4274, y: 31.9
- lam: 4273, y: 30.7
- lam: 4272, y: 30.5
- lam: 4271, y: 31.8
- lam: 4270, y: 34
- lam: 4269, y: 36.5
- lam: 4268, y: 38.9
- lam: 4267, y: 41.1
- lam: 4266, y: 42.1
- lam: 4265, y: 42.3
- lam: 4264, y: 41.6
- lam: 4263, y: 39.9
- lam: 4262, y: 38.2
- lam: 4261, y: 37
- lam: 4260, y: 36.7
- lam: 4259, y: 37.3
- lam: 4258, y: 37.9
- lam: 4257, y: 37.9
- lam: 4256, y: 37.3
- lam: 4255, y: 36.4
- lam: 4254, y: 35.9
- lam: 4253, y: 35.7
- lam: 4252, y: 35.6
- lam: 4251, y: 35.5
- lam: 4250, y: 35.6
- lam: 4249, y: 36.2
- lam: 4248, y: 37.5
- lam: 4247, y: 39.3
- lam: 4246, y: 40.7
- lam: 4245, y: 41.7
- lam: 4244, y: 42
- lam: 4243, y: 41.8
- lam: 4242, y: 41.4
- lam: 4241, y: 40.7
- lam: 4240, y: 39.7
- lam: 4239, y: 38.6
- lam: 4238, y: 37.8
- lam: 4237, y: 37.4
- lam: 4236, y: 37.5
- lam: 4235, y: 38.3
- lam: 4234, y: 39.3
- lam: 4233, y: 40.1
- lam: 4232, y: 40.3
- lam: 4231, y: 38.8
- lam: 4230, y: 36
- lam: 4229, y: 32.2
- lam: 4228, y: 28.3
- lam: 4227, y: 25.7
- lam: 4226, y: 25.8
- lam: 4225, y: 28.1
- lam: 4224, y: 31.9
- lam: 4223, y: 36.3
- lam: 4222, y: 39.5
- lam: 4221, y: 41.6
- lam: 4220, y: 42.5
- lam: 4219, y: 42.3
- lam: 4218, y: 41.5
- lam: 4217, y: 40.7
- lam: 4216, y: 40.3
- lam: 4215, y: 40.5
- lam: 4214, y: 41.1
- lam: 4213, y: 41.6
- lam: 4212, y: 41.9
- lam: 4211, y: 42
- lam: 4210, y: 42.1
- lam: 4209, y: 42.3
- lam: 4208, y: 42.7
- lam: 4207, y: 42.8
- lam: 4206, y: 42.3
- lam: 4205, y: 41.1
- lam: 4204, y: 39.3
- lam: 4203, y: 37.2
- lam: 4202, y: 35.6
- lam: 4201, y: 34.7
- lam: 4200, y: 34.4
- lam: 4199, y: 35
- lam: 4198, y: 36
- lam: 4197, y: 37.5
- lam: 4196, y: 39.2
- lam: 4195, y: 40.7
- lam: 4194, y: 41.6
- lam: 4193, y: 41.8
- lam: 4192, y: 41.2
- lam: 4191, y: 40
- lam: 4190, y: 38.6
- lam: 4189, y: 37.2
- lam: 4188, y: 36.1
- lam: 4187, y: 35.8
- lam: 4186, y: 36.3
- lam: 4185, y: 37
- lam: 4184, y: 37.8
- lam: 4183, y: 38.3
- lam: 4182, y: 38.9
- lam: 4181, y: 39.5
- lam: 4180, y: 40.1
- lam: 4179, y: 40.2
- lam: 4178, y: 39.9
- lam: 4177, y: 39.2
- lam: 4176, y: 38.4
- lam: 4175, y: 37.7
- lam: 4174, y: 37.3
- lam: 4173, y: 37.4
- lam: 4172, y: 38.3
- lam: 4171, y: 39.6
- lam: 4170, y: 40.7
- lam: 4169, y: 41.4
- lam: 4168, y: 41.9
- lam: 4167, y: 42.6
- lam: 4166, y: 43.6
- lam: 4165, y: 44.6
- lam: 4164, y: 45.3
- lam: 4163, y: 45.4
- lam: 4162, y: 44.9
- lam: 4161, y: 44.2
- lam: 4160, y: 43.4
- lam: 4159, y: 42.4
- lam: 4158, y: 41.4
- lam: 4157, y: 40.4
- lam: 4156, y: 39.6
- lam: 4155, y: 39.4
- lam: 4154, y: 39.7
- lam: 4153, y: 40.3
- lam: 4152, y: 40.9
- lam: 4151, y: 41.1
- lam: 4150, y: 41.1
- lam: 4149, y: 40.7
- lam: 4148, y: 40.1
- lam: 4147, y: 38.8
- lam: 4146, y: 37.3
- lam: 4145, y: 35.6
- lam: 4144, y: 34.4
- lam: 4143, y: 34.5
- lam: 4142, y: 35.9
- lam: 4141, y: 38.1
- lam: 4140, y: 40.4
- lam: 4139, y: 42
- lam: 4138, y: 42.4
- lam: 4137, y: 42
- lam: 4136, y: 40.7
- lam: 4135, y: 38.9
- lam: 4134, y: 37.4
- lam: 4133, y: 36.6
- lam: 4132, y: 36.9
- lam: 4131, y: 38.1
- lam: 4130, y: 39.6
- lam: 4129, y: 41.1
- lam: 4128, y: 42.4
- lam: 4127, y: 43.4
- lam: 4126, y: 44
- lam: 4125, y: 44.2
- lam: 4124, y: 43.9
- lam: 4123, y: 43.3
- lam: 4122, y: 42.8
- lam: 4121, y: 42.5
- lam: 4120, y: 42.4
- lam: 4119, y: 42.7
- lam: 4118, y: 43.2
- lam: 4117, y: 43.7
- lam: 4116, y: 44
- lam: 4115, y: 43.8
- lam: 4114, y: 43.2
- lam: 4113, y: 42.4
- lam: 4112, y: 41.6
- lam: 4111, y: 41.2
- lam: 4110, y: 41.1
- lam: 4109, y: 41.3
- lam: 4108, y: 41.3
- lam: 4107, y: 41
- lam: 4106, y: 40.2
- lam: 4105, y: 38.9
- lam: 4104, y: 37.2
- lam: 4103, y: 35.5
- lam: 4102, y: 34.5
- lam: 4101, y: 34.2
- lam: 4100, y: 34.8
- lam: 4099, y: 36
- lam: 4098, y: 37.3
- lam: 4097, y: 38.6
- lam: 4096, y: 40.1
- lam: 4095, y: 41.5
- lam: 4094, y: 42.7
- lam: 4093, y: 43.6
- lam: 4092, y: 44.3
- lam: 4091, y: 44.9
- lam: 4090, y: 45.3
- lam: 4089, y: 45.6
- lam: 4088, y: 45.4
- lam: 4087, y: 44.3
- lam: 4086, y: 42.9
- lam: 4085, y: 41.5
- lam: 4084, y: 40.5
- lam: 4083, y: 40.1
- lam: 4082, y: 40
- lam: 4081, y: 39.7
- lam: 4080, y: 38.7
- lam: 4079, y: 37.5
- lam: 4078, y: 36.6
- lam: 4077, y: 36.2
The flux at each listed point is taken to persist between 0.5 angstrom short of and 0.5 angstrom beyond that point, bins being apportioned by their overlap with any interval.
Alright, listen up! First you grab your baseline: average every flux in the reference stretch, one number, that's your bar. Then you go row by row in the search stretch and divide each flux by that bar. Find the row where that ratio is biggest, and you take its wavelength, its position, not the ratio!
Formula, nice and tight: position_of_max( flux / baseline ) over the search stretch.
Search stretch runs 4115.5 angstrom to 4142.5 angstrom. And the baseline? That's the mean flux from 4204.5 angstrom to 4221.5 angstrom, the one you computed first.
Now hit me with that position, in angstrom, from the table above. 4125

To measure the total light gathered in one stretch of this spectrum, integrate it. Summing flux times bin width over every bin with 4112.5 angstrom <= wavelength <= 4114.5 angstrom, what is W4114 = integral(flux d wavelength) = 85.6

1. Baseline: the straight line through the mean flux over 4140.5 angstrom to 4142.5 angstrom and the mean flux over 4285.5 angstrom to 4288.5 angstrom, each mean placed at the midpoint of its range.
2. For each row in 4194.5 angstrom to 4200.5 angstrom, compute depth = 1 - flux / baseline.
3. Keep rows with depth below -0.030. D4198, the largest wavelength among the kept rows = 4197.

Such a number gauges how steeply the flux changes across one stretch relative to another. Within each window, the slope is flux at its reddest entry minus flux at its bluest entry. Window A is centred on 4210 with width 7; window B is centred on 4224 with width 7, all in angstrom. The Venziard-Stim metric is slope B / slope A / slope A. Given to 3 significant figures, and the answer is -11.0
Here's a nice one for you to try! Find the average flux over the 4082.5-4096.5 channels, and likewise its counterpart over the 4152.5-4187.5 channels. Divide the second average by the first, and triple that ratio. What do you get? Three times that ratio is 2.81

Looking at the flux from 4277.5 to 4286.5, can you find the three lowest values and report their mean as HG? 37.1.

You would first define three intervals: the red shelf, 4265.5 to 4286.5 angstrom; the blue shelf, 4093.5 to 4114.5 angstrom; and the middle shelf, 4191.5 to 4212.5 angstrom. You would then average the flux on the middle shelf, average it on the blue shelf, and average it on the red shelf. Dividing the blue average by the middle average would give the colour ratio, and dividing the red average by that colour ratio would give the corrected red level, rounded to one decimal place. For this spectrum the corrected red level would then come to 37.0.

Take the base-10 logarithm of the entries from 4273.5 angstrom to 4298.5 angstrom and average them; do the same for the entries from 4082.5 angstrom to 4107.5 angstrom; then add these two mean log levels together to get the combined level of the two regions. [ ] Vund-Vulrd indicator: 3.15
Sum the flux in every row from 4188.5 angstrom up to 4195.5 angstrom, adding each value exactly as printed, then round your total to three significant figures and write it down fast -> 281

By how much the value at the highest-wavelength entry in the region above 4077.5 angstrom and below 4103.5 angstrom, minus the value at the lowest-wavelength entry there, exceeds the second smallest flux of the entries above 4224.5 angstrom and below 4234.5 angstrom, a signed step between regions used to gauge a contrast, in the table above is -26.9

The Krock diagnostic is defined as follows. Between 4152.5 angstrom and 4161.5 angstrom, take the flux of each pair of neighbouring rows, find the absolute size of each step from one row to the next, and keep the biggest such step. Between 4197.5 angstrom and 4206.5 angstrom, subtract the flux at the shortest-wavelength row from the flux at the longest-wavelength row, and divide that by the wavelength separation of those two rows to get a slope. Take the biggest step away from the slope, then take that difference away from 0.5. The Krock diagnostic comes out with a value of 0.7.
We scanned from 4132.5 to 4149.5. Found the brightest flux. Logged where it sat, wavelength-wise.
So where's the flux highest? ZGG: 4138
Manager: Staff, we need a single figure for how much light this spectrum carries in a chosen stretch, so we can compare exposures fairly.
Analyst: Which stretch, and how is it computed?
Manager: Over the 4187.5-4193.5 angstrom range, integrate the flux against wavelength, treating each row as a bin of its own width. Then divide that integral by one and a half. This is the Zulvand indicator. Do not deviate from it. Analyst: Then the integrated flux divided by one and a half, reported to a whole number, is 157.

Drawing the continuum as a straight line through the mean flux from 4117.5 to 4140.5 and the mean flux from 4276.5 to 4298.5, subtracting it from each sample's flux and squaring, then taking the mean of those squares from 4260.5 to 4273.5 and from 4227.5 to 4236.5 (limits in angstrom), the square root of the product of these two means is 16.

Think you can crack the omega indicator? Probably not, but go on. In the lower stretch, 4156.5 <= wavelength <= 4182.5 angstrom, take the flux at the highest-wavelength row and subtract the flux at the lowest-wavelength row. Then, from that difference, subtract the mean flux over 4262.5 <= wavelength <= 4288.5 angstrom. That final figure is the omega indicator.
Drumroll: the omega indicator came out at -39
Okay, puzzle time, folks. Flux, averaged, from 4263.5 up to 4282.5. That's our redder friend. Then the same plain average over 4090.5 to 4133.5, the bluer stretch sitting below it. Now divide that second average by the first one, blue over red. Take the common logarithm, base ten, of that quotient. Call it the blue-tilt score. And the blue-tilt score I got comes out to 0.04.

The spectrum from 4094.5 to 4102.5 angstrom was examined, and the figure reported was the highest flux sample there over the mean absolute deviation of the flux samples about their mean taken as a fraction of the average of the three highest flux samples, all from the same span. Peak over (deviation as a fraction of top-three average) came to 739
